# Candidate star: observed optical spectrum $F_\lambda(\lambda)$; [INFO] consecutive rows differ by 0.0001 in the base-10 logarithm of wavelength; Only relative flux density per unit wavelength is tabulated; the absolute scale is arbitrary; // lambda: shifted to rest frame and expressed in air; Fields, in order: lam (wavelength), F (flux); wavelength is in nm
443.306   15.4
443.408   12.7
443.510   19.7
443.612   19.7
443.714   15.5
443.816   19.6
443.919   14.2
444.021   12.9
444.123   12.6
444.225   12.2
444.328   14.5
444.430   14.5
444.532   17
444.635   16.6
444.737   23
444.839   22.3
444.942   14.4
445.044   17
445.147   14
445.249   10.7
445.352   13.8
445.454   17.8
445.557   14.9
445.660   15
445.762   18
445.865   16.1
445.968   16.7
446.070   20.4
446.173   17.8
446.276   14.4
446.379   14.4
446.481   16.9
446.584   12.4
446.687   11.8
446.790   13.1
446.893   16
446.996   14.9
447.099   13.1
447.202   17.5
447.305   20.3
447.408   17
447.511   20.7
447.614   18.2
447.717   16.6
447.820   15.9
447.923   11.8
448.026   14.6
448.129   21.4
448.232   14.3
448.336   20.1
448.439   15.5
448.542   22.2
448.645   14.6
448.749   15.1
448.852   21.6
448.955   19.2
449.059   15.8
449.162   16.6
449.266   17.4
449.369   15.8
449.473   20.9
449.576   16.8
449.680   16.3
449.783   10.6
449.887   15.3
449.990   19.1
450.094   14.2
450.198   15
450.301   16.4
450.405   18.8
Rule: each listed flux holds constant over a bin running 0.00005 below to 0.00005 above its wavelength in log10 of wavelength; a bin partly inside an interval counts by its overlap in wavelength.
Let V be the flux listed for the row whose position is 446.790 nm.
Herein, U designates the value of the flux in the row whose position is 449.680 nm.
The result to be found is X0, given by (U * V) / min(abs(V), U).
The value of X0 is 16.3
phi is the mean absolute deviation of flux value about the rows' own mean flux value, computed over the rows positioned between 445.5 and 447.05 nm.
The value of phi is 1.8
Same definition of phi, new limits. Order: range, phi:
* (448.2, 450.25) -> 2.3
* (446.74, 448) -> 2.1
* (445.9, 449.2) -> 2.4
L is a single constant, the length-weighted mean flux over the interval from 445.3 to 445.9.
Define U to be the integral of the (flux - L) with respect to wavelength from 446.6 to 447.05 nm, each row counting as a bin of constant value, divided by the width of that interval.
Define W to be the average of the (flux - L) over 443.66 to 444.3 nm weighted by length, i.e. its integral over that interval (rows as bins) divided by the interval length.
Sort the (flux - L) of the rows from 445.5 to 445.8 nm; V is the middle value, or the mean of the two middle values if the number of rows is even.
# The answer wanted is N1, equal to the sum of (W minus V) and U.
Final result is -3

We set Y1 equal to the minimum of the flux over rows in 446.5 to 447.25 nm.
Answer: 11.8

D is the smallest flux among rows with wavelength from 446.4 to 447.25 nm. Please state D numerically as 11.8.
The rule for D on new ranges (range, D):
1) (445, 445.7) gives 10.7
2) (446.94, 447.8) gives 13.1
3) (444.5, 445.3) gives 10.7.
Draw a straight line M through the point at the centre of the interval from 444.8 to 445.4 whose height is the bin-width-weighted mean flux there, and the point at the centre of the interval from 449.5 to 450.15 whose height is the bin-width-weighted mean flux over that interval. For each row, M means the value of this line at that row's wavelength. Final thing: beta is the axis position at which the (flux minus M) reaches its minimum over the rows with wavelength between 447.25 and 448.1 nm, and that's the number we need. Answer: 447.923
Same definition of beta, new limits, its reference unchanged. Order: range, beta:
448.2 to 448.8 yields 448.232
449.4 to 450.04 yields 449.783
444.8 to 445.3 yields 445.249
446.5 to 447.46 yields 446.687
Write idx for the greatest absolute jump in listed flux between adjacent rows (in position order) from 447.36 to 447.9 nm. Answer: 3.7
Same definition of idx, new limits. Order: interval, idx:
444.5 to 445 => 7.9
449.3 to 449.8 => 5.7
